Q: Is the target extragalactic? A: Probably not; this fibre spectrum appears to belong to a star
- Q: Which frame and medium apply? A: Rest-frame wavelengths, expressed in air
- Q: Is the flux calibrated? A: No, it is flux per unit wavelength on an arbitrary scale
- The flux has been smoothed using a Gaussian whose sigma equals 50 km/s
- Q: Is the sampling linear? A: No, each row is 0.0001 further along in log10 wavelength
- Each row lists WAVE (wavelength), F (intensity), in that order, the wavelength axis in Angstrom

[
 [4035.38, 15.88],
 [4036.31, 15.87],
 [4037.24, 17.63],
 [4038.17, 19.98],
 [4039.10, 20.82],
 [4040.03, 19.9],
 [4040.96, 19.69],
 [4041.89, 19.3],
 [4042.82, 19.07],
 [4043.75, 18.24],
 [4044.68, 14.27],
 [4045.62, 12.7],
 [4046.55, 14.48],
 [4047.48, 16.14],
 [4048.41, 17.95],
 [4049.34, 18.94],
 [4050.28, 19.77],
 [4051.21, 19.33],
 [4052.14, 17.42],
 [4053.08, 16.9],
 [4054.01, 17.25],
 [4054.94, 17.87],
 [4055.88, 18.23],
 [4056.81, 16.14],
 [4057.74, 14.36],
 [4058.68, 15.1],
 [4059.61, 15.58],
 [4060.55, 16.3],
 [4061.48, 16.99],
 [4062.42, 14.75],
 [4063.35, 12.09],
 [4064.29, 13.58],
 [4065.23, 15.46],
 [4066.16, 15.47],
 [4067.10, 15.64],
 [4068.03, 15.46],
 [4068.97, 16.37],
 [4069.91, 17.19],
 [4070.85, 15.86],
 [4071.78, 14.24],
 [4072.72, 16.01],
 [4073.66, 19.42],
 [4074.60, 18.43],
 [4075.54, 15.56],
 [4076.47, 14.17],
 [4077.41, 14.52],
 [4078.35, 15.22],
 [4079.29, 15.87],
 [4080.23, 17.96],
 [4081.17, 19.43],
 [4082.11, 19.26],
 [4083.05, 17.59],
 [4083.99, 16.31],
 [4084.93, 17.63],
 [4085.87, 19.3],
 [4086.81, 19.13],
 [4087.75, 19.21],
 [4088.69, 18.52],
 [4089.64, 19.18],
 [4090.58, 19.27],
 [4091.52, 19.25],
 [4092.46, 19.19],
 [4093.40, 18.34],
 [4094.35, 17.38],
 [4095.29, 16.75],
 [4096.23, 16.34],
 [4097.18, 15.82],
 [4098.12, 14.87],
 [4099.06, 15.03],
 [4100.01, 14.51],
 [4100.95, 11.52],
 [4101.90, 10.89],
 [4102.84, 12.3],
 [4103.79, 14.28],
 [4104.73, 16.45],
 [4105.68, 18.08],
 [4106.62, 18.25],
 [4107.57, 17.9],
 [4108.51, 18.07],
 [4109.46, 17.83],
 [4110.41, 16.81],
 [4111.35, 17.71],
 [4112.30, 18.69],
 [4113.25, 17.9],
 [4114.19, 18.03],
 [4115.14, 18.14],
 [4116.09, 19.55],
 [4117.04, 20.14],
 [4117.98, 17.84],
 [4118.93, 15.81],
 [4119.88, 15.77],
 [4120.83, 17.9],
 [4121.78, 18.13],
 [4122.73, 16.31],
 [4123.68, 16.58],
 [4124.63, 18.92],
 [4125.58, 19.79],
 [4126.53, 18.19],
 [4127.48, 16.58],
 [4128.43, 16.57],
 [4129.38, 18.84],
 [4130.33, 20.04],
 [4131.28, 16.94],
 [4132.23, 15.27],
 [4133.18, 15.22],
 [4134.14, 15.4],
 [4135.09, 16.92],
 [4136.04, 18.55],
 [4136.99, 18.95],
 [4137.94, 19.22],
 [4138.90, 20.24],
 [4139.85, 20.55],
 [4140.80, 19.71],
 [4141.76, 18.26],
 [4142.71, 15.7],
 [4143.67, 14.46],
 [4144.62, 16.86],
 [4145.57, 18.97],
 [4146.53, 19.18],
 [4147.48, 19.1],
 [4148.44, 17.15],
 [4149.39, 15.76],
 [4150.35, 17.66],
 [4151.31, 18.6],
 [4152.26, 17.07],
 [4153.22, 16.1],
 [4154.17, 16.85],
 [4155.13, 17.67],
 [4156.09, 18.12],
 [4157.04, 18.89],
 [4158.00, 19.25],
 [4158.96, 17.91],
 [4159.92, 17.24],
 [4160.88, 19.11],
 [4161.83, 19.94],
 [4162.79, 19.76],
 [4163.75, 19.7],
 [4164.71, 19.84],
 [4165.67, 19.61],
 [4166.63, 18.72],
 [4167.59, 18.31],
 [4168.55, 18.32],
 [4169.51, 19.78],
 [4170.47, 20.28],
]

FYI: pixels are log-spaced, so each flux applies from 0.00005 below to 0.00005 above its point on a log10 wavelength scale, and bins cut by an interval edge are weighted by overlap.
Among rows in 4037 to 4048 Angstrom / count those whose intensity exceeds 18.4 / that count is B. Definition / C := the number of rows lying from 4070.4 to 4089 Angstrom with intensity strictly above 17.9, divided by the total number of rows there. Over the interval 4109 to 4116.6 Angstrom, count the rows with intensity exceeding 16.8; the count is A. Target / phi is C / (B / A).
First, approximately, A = 8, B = 6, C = 0.45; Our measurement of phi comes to 0.6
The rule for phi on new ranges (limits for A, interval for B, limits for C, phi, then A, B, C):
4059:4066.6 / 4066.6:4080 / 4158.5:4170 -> 0.5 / 1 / 2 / 0.92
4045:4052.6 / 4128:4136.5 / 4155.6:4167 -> 1.5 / 5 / 3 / 0.92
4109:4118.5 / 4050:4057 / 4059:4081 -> 0.7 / 10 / 2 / 0.13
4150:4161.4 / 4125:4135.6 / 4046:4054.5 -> 1.6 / 11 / 3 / 0.44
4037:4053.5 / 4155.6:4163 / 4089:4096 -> 2.0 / 14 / 5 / 0.71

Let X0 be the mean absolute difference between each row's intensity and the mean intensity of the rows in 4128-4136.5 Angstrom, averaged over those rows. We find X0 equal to 1.4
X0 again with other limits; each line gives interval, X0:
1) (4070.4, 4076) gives 1.6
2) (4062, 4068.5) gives 1.0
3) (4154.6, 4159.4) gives 0.6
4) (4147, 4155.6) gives 0.8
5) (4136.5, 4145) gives 1.7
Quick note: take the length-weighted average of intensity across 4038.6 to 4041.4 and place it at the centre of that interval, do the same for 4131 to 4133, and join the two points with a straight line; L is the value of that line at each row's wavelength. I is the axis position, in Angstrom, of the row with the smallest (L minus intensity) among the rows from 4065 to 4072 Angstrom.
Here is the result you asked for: 4069.91 Angstrom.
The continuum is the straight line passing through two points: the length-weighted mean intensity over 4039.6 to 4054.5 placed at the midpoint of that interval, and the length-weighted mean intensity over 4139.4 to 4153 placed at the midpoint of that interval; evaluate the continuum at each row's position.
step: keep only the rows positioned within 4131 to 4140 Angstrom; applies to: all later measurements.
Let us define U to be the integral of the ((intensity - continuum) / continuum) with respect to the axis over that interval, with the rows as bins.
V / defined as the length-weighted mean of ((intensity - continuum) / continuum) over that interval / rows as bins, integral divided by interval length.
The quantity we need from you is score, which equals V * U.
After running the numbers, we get 0.000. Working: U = -0.04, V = 0.00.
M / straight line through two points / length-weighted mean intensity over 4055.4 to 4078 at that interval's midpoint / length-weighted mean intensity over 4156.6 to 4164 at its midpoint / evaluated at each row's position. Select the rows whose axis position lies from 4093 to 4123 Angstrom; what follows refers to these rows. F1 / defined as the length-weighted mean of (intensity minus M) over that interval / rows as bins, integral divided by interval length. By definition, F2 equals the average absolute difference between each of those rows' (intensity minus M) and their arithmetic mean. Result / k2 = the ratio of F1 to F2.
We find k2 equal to -0.29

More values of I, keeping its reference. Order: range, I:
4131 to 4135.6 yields 4135.09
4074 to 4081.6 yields 4081.17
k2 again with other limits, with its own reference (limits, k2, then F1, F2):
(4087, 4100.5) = 0.46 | 0.79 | 1.70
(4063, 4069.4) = -0.70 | -0.78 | 1.11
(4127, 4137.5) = -0.56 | -0.76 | 1.35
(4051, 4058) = 1.78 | 1.91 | 1.08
